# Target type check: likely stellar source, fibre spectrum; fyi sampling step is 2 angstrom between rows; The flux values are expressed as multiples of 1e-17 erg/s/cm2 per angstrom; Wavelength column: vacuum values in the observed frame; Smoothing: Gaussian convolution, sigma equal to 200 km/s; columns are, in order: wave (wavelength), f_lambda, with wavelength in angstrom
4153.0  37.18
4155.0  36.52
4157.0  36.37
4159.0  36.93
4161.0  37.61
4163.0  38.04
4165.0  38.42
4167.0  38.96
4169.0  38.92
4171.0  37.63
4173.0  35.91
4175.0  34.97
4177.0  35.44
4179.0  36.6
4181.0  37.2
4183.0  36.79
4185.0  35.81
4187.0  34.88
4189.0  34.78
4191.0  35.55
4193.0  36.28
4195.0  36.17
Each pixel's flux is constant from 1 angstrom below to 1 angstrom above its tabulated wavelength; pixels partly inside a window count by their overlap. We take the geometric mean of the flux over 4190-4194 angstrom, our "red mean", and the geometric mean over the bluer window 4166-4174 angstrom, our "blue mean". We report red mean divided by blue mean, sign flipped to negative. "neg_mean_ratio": -0.949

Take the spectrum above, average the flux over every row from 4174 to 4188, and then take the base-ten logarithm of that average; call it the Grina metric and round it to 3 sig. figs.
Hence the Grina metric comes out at 1.56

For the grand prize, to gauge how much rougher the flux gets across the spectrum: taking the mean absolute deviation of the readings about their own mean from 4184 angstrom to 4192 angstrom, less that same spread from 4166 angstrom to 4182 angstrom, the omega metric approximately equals -0.8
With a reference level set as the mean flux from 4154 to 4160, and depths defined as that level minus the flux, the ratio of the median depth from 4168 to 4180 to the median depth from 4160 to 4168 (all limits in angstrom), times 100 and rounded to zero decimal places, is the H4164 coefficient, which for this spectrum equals -22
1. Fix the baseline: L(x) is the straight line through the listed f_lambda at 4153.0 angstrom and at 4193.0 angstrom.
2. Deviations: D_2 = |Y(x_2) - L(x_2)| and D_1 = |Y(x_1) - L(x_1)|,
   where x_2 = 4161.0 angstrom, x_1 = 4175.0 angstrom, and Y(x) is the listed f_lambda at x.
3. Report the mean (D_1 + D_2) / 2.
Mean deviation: 1.2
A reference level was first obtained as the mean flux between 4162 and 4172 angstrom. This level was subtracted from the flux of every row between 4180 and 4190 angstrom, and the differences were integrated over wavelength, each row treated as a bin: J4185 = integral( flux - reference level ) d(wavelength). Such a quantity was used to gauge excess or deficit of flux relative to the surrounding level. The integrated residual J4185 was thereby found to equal -25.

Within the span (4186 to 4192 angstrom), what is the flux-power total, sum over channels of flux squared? 3690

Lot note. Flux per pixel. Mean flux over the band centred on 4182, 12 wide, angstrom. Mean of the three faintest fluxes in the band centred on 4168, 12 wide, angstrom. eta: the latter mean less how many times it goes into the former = 36.2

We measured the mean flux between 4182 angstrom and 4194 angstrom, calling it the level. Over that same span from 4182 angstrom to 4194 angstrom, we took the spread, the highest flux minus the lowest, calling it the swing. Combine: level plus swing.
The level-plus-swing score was 37.7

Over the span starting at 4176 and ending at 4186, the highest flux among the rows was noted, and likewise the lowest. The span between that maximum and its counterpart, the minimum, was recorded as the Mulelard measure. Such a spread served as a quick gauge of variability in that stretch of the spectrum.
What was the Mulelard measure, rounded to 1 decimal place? 1.8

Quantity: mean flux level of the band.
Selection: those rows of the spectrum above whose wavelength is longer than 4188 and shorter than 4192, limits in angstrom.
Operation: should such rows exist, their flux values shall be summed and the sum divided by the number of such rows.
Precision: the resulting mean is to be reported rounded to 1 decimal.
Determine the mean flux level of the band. 35.2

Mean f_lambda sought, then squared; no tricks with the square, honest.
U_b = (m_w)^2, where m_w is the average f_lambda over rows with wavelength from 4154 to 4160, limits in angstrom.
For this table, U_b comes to 1340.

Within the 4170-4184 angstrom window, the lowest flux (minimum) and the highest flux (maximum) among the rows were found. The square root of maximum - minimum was 1.63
